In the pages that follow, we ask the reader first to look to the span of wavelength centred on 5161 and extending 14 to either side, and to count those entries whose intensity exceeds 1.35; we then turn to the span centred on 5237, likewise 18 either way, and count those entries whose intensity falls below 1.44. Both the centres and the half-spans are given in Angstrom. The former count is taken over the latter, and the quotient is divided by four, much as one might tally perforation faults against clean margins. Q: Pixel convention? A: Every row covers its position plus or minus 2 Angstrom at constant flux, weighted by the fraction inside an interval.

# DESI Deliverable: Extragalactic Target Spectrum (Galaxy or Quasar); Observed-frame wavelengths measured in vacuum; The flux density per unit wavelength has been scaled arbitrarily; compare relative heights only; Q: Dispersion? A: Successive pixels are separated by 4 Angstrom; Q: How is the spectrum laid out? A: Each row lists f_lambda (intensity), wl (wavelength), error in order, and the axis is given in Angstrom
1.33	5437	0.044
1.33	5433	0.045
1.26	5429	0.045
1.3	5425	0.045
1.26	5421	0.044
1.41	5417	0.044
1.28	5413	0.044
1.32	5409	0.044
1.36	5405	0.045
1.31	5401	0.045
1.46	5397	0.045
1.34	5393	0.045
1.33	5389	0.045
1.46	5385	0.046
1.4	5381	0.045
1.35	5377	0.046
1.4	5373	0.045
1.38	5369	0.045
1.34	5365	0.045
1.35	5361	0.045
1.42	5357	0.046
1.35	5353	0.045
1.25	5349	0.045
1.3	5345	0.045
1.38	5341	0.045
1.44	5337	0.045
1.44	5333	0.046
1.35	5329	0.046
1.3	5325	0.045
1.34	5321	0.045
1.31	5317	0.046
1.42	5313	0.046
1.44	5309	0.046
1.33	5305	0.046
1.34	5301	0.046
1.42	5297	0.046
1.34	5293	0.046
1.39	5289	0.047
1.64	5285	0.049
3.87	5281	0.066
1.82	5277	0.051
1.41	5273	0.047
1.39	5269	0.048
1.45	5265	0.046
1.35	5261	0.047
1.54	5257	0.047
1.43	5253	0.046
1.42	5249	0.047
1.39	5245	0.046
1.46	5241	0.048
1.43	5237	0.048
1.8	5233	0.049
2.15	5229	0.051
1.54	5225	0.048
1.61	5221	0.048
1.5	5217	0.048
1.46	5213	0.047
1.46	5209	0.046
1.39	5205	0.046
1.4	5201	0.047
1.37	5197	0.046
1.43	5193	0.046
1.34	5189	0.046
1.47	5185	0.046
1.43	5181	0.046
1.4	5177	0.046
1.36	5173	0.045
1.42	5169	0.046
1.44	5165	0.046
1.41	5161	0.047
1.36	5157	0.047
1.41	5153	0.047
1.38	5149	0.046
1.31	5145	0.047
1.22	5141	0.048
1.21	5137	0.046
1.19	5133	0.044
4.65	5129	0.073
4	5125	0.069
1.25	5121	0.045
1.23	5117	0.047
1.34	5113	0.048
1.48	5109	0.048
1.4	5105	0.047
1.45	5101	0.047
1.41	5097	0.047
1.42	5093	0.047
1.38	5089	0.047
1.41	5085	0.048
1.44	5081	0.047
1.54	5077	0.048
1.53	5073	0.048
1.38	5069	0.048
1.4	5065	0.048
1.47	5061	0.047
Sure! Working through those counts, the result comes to 0.44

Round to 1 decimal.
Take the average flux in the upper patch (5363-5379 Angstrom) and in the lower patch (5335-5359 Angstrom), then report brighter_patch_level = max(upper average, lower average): 1.4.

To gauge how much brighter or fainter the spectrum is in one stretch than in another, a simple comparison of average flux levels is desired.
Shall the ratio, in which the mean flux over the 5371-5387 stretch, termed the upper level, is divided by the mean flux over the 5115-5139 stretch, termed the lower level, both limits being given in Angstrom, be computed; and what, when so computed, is 0.62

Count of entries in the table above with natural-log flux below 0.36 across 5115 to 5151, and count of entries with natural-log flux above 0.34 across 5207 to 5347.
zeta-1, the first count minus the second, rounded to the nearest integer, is -15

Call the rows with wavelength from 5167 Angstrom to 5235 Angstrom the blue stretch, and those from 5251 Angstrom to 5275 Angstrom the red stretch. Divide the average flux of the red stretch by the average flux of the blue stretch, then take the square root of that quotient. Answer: 0.98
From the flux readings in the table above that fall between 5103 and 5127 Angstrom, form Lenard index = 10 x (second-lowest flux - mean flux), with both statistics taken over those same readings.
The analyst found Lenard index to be -5.3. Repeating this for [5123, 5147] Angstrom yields -10.5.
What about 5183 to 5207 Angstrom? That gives -0.3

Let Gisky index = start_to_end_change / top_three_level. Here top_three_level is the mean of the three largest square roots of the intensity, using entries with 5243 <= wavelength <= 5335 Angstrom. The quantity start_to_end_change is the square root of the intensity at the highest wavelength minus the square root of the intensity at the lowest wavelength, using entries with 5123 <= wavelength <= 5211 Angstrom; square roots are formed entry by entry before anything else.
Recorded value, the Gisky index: -0.52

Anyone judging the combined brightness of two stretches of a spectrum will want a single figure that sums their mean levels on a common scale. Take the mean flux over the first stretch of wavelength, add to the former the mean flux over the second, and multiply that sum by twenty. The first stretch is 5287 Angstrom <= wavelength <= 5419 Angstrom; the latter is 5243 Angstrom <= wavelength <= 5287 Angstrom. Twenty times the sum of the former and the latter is 61.3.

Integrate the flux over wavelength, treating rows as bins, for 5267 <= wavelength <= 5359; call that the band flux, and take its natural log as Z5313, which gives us 4.93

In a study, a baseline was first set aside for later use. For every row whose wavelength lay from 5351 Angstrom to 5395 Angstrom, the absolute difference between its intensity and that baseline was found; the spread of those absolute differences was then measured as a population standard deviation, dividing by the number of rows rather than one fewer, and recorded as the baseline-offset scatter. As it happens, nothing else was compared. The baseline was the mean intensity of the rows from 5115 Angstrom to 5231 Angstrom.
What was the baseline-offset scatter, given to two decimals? 0.04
